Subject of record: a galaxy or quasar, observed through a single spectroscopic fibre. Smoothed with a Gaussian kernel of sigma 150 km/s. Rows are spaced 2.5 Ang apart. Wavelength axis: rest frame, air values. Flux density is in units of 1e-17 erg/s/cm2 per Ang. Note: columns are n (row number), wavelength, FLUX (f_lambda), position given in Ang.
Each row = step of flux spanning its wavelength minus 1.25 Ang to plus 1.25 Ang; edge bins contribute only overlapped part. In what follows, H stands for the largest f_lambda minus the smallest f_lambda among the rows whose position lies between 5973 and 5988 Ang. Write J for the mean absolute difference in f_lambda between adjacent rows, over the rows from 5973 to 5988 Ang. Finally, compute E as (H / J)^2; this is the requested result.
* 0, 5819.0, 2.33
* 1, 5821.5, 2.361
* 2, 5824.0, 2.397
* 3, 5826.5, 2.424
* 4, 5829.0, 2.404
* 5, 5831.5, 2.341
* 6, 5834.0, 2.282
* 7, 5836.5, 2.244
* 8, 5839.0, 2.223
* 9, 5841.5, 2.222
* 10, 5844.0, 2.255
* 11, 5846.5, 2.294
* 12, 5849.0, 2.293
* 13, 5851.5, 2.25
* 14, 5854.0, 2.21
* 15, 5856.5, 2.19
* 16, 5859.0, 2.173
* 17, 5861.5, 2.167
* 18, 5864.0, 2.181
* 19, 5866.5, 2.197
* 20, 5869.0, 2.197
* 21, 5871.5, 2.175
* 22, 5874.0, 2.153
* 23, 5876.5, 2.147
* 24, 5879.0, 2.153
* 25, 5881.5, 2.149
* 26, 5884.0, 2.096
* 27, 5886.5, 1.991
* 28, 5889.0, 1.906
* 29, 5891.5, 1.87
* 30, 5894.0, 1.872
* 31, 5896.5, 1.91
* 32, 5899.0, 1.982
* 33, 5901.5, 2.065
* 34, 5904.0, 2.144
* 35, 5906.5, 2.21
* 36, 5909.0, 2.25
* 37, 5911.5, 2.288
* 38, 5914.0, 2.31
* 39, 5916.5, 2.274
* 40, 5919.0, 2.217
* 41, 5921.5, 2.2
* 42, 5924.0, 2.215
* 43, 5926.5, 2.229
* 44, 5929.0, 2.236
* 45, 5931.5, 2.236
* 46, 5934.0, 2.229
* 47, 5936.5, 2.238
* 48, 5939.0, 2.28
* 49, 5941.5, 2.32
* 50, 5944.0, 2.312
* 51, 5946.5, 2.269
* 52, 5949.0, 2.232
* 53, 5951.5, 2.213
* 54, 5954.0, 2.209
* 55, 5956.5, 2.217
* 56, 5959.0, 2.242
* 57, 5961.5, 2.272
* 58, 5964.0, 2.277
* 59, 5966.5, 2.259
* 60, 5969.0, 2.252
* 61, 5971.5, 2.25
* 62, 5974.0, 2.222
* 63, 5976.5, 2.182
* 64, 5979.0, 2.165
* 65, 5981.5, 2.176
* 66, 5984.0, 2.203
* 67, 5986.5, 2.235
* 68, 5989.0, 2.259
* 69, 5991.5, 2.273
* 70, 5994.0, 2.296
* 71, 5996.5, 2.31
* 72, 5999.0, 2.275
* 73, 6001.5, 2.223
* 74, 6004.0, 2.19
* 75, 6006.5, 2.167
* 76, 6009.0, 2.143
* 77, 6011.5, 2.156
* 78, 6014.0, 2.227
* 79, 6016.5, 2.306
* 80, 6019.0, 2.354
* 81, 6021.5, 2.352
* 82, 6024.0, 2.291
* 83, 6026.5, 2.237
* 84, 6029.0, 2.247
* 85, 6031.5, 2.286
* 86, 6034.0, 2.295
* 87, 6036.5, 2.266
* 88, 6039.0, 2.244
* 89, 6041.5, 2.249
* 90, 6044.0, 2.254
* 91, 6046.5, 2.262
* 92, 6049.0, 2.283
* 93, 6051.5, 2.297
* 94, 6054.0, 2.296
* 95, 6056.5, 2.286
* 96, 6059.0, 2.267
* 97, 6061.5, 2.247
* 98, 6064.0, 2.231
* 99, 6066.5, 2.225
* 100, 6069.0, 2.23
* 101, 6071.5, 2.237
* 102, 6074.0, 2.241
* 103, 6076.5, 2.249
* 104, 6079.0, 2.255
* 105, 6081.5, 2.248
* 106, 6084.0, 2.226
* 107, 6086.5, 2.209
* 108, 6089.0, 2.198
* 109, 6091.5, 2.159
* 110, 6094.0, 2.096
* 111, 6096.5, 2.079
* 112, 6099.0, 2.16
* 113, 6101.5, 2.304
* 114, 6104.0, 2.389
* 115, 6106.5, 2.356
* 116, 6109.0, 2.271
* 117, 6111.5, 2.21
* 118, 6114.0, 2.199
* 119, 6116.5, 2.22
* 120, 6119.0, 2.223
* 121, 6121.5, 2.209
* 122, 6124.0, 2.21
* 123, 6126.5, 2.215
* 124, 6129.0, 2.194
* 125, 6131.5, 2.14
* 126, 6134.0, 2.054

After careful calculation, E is 8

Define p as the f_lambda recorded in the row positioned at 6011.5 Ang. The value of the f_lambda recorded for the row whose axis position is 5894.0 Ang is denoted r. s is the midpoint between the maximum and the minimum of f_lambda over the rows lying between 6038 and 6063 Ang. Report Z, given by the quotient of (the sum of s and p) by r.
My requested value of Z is 2.365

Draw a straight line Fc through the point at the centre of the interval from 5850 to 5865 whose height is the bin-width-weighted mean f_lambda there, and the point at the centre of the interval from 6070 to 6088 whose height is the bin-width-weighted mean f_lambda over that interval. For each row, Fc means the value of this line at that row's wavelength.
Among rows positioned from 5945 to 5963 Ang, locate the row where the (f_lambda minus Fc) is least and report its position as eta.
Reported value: 5954.0 Ang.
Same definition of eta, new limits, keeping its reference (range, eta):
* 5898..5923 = 5899.0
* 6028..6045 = 6039.0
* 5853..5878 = 5876.5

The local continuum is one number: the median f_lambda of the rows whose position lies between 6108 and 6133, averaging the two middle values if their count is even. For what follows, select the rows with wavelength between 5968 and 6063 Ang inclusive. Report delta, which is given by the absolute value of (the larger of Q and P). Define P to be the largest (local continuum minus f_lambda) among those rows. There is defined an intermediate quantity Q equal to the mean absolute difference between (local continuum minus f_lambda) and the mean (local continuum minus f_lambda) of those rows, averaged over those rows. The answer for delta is 0.07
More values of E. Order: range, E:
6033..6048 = 14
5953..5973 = 25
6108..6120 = 9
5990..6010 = 33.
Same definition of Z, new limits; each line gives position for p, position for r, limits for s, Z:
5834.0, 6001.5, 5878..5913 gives 1.962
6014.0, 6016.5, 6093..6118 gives 1.935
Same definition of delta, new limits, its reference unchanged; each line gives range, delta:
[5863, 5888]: 0.22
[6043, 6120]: 0.13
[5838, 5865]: 0.04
